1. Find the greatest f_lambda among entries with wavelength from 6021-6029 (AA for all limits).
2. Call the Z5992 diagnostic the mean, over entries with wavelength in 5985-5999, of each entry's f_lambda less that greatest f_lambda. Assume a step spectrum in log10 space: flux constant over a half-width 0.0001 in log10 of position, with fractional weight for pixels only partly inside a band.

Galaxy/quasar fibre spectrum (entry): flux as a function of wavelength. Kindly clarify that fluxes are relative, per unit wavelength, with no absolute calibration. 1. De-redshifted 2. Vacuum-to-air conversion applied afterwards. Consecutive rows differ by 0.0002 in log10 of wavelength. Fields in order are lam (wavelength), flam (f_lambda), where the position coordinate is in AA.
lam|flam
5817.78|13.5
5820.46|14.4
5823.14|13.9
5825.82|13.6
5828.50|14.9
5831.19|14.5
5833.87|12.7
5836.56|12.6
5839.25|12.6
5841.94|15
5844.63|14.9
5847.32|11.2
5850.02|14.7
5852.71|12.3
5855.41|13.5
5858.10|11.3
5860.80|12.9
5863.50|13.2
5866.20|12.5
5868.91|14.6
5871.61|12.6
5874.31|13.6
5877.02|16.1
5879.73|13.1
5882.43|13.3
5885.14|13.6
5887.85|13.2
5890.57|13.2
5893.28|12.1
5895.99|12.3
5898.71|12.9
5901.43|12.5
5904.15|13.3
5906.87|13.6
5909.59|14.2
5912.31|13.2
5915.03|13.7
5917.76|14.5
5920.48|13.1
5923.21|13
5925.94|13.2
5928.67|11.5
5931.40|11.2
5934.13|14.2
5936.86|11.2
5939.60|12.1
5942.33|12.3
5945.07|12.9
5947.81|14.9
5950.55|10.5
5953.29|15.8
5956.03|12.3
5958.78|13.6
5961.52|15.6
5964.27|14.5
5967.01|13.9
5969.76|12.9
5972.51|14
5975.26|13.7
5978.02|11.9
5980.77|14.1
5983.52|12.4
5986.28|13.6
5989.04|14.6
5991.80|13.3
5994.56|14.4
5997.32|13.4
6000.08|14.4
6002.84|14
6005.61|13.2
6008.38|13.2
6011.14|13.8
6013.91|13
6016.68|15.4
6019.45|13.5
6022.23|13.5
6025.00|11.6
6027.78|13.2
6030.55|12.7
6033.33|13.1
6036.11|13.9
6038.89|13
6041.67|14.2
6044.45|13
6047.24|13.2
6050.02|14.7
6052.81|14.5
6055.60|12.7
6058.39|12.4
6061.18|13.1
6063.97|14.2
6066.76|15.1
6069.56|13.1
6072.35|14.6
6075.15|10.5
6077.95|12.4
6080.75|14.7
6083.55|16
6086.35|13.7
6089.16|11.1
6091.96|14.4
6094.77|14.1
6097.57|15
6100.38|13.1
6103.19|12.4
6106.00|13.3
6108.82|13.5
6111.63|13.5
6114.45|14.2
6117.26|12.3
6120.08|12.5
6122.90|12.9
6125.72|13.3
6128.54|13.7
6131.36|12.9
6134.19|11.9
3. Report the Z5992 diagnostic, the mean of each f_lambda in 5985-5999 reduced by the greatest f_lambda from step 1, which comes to 0.4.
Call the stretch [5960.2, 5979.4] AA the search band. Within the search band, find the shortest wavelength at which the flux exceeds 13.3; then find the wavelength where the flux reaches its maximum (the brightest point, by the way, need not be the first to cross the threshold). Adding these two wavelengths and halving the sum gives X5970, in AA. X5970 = 5961.5 AA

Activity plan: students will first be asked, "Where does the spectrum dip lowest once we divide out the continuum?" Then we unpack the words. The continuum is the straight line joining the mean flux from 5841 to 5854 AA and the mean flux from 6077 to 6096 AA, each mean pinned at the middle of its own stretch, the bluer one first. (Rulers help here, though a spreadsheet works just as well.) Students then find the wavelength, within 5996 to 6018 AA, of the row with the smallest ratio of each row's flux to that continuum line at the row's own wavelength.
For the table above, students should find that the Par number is 6013.91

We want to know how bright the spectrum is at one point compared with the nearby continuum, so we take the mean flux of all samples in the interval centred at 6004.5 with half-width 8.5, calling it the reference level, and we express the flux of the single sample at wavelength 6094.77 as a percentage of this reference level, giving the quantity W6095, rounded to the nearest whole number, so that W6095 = 103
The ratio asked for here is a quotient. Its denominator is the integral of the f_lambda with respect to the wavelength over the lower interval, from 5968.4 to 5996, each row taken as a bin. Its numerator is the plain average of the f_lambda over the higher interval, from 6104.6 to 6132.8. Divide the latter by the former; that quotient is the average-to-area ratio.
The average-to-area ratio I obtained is 0.0355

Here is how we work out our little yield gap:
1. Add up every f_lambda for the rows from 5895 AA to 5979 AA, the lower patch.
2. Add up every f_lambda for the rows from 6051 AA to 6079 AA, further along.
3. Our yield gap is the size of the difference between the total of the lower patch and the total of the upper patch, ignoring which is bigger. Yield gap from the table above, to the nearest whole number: 276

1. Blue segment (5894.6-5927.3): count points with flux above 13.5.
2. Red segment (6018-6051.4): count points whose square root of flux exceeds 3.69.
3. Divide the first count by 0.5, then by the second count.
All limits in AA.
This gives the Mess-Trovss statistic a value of 2.7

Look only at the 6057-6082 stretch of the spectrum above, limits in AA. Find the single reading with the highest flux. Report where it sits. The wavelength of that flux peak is 6066.76 AA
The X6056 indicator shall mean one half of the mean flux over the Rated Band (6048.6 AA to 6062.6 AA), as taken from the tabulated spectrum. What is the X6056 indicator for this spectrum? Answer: 6.74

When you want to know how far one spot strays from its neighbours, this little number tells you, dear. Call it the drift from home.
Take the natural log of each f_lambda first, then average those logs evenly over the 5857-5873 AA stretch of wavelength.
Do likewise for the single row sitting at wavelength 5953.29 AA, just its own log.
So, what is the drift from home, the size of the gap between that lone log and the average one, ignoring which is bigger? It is 0.21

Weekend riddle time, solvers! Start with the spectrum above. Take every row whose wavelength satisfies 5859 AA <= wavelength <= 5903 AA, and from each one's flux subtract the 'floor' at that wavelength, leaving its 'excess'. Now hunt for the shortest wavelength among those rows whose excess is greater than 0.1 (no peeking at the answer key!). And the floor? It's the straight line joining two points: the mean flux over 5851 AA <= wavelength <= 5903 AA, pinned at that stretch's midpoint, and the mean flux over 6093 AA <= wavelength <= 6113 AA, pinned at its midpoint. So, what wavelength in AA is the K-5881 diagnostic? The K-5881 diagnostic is 5863.50 AA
